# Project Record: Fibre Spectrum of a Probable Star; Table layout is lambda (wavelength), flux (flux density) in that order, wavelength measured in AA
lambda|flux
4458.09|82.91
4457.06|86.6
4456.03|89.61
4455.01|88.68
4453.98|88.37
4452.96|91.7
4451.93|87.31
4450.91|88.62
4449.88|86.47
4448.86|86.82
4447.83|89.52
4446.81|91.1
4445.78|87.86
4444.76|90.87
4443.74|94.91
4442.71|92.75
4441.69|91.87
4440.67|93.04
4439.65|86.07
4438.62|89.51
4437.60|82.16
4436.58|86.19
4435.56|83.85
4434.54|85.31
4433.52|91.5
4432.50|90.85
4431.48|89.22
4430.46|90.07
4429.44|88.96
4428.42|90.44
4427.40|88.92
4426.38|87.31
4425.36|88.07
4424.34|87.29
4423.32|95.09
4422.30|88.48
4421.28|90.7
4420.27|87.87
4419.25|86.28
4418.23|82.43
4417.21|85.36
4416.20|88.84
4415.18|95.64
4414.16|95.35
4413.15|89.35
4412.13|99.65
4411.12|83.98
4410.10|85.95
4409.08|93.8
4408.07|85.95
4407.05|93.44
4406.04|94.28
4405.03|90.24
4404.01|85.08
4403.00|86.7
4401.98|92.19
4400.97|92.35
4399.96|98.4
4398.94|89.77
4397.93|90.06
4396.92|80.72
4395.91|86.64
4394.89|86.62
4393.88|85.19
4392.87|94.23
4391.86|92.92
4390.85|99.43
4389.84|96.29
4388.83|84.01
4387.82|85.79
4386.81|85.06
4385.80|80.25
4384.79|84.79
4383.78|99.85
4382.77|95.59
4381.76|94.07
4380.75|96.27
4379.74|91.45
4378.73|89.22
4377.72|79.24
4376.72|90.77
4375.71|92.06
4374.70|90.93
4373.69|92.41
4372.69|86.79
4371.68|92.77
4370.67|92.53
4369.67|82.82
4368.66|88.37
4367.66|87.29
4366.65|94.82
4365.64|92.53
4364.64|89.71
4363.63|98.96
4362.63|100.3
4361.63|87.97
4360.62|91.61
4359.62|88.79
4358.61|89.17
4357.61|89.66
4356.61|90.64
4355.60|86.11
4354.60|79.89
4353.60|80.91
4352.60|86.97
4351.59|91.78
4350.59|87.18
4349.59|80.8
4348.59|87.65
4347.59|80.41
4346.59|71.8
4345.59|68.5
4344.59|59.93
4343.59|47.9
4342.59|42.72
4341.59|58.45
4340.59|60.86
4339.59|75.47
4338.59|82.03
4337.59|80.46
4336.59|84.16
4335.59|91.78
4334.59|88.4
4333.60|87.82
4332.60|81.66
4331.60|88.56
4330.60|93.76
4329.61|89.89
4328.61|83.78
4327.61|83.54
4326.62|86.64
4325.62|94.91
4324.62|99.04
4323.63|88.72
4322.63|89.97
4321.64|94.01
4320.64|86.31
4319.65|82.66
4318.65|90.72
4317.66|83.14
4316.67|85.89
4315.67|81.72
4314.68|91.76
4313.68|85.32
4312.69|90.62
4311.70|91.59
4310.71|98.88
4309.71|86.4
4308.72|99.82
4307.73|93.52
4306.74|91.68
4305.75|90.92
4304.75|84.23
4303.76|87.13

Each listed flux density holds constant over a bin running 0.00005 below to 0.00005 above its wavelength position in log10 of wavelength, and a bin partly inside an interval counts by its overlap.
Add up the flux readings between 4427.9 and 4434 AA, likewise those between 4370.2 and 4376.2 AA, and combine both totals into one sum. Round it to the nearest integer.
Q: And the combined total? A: 1089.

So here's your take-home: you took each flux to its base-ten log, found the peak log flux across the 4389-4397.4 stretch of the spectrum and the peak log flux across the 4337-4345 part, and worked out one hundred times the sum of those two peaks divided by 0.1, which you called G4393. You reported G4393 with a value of 3911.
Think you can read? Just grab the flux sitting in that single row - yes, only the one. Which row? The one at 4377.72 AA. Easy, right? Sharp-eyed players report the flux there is 79.24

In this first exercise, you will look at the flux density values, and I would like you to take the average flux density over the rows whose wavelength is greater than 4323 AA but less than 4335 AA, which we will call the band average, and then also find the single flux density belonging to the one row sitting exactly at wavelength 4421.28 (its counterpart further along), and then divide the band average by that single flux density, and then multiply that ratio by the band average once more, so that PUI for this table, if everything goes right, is 87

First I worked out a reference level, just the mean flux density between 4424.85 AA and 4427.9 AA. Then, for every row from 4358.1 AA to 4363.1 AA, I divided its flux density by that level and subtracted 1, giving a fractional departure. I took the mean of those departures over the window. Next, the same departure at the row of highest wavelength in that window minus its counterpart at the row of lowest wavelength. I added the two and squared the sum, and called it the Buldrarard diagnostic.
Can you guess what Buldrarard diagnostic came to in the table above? 0.0275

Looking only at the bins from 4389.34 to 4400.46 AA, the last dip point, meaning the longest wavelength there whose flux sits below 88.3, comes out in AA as 4396.92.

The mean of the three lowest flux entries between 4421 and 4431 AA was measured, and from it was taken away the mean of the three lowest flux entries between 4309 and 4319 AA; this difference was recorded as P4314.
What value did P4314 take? 4.2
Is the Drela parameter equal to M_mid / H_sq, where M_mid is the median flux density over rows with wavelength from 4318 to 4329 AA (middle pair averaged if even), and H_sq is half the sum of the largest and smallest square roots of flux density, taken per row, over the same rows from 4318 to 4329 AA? 9.3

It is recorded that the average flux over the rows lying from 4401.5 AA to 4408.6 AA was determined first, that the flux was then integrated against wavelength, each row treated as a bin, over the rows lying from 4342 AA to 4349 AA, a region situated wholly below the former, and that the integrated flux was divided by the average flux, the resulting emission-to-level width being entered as 5.1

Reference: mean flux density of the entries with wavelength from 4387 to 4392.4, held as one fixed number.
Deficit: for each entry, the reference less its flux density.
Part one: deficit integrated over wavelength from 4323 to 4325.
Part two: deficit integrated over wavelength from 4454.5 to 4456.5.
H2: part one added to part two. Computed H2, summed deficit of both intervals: 1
